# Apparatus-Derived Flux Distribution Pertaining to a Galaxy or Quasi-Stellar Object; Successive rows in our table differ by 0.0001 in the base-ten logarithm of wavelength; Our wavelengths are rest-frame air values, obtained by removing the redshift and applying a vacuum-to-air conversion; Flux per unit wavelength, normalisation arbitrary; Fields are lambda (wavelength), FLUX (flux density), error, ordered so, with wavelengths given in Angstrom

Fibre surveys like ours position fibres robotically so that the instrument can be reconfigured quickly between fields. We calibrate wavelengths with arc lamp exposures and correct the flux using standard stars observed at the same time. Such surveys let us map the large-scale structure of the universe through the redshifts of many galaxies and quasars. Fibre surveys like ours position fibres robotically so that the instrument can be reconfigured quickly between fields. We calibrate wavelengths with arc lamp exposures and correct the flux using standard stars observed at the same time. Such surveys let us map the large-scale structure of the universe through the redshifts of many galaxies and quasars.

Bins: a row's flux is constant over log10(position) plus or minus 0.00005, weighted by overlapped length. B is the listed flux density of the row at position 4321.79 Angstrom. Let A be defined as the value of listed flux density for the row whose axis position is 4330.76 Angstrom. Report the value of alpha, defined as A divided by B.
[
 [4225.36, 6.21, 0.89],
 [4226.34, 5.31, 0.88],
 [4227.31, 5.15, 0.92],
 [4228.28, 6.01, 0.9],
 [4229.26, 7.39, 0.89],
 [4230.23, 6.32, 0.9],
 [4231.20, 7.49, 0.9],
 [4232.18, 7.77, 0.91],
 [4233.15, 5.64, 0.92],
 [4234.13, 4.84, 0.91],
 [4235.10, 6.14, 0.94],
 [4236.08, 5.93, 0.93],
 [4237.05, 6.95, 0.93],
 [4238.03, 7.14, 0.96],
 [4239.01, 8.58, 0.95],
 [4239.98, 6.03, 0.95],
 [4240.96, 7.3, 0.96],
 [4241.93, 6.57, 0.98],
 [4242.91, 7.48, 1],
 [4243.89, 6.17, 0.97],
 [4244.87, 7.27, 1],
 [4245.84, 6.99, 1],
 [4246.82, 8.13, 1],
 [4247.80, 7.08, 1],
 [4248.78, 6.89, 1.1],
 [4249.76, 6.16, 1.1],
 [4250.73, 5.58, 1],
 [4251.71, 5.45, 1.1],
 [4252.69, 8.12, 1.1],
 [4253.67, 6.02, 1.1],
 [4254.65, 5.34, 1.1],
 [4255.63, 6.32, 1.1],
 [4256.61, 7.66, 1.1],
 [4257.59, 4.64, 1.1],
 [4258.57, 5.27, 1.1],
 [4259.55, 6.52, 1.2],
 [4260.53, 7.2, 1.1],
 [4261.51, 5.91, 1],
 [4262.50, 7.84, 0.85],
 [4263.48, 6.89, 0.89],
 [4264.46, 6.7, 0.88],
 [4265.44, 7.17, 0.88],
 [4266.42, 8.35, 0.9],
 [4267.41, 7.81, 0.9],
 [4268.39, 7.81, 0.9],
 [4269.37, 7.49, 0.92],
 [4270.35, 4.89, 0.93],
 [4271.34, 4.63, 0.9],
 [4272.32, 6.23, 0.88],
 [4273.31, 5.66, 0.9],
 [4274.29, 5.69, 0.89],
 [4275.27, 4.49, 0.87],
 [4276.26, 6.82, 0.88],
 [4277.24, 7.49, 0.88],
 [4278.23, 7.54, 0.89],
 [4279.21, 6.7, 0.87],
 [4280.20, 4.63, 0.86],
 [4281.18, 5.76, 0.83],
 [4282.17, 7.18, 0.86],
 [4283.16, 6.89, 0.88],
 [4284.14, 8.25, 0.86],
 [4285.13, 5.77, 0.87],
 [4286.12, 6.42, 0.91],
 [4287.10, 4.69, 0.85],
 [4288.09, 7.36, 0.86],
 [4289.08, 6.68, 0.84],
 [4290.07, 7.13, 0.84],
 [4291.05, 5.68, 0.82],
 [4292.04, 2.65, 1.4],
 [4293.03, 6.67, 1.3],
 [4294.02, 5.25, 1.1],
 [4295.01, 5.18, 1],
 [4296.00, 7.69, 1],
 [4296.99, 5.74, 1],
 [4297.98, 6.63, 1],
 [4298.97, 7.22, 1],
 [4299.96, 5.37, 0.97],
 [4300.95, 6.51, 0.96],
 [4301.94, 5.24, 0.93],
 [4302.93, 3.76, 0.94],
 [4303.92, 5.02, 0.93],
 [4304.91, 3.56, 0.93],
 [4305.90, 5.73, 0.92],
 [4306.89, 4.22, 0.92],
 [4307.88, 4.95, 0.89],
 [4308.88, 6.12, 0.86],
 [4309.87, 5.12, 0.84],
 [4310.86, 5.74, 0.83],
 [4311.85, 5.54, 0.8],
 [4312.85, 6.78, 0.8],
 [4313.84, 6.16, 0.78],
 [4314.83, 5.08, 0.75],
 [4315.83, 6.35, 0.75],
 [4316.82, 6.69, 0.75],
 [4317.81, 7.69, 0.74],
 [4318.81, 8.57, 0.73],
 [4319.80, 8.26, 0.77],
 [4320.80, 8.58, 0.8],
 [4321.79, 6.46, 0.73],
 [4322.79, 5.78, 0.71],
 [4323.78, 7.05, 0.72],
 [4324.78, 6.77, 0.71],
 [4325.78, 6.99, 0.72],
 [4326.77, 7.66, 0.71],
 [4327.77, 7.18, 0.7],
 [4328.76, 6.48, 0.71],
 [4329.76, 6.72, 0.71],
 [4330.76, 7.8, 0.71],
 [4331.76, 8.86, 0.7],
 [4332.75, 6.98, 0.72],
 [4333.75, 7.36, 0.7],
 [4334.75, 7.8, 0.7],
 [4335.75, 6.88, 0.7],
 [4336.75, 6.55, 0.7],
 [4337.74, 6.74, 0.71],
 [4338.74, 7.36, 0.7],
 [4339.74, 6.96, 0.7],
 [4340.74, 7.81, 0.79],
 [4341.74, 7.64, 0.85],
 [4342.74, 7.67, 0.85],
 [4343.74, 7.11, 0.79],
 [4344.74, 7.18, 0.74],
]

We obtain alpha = 1.21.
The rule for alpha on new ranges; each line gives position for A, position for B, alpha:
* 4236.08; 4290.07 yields 0.83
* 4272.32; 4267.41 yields 0.80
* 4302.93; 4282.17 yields 0.52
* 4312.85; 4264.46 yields 1.01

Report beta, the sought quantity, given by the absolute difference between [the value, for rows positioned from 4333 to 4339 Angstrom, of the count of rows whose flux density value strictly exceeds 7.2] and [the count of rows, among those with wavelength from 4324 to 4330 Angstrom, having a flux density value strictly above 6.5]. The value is 2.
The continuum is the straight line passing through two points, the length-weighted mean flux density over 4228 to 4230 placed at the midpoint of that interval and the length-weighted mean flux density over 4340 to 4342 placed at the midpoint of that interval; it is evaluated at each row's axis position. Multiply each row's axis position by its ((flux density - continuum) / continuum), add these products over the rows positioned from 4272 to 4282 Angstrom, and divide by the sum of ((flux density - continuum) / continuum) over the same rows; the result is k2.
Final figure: 4276.6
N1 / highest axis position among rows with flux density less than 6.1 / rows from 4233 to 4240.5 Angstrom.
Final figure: 4239.98 Angstrom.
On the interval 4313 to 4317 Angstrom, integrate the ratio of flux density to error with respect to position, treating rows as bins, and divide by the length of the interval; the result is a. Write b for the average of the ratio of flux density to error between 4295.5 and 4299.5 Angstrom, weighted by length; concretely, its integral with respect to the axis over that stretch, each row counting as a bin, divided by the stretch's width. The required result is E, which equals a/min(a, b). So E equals 1.17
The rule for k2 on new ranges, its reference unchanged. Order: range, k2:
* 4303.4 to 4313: 4307.6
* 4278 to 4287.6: 4283.7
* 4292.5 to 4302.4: 4297.7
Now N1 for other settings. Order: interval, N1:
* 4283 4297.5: 4296.99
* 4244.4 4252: 4251.71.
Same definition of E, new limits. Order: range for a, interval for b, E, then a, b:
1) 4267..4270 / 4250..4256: 1.48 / 8.4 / 5.7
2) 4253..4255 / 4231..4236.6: 1.00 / 5.4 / 6.8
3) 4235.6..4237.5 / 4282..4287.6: 1.00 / 6.9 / 7.4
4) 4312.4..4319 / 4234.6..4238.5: 1.27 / 8.8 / 6.9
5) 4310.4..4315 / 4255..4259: 1.37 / 7.4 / 5.4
